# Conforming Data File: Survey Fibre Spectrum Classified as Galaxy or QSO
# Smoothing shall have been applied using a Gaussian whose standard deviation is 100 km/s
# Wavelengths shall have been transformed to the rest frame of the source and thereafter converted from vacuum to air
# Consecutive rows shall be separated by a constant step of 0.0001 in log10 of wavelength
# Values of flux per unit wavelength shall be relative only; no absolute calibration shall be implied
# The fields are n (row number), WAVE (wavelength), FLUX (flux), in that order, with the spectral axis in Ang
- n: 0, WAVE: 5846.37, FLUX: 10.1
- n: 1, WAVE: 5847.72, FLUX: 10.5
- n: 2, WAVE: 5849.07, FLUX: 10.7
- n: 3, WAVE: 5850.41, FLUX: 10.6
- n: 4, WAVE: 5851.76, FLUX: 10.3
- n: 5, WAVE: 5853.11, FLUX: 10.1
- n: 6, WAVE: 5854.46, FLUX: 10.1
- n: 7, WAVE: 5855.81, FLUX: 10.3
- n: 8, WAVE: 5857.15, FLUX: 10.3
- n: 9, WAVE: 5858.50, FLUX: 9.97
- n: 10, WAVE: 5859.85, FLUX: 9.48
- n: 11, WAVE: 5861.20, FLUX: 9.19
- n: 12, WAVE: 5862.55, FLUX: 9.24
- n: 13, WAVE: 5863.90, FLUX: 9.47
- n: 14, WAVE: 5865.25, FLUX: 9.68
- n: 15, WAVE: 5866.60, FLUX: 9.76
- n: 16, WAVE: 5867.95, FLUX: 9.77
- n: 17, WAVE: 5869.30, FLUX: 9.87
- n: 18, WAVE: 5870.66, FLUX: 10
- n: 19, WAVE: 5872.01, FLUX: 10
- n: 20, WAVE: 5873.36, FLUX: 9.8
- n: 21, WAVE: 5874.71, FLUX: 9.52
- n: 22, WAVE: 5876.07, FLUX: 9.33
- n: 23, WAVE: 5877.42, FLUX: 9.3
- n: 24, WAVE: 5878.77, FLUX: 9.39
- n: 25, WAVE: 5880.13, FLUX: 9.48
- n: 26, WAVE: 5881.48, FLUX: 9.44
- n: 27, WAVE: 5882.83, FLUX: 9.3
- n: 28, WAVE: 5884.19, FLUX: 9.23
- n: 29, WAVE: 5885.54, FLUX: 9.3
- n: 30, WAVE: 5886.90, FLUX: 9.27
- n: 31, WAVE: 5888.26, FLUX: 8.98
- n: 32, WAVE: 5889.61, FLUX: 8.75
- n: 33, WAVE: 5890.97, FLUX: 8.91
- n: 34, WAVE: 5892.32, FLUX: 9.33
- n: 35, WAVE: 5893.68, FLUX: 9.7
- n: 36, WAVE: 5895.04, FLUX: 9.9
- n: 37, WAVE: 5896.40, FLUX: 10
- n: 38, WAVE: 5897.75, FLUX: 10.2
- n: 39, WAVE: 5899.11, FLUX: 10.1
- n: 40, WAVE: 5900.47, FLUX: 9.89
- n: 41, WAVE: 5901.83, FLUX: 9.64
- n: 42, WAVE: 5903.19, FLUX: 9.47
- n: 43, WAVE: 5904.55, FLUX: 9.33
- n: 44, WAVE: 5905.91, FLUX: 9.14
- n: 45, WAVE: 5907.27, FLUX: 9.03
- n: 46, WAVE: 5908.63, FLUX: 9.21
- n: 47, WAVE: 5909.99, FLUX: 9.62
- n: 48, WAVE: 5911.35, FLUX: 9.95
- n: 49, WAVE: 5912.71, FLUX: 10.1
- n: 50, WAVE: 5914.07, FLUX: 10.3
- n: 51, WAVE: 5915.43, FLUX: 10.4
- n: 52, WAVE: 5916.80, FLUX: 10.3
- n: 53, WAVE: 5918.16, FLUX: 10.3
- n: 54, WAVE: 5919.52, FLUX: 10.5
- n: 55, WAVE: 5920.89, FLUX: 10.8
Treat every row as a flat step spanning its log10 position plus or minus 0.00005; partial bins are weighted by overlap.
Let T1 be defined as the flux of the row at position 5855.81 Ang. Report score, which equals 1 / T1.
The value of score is 0.097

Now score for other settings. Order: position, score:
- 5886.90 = 0.108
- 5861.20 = 0.109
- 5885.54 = 0.108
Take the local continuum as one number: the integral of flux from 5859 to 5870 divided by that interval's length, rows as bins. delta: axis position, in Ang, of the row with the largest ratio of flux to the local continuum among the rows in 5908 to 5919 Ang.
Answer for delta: 5915.43 Ang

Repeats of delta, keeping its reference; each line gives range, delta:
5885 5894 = 5893.68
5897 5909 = 5897.75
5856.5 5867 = 5857.15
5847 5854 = 5849.07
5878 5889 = 5880.13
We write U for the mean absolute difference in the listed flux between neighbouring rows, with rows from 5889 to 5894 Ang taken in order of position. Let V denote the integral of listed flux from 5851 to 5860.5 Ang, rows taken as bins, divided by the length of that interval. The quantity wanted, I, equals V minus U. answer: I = 9.77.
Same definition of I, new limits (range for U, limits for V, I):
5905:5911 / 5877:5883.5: 9.16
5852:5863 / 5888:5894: 8.93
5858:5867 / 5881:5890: 8.97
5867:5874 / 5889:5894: 9.03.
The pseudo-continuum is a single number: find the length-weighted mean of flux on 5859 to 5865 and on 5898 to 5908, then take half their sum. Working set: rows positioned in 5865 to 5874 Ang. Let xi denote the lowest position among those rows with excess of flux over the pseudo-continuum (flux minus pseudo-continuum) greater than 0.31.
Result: 5869.30 Ang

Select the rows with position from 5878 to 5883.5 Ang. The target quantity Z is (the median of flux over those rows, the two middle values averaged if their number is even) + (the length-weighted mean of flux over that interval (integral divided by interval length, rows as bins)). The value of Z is 18.8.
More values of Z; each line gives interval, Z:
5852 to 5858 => 20.4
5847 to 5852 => 21.1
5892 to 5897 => 19.5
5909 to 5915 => 20.0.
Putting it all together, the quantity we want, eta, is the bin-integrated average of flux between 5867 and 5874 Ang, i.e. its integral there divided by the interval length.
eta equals 9.9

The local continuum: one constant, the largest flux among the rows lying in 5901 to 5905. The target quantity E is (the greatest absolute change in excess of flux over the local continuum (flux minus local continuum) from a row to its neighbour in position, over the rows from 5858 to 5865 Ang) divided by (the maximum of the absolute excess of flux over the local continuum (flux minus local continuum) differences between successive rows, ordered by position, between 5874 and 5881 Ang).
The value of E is 2.58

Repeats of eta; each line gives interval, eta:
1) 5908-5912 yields 9.6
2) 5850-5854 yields 10.3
